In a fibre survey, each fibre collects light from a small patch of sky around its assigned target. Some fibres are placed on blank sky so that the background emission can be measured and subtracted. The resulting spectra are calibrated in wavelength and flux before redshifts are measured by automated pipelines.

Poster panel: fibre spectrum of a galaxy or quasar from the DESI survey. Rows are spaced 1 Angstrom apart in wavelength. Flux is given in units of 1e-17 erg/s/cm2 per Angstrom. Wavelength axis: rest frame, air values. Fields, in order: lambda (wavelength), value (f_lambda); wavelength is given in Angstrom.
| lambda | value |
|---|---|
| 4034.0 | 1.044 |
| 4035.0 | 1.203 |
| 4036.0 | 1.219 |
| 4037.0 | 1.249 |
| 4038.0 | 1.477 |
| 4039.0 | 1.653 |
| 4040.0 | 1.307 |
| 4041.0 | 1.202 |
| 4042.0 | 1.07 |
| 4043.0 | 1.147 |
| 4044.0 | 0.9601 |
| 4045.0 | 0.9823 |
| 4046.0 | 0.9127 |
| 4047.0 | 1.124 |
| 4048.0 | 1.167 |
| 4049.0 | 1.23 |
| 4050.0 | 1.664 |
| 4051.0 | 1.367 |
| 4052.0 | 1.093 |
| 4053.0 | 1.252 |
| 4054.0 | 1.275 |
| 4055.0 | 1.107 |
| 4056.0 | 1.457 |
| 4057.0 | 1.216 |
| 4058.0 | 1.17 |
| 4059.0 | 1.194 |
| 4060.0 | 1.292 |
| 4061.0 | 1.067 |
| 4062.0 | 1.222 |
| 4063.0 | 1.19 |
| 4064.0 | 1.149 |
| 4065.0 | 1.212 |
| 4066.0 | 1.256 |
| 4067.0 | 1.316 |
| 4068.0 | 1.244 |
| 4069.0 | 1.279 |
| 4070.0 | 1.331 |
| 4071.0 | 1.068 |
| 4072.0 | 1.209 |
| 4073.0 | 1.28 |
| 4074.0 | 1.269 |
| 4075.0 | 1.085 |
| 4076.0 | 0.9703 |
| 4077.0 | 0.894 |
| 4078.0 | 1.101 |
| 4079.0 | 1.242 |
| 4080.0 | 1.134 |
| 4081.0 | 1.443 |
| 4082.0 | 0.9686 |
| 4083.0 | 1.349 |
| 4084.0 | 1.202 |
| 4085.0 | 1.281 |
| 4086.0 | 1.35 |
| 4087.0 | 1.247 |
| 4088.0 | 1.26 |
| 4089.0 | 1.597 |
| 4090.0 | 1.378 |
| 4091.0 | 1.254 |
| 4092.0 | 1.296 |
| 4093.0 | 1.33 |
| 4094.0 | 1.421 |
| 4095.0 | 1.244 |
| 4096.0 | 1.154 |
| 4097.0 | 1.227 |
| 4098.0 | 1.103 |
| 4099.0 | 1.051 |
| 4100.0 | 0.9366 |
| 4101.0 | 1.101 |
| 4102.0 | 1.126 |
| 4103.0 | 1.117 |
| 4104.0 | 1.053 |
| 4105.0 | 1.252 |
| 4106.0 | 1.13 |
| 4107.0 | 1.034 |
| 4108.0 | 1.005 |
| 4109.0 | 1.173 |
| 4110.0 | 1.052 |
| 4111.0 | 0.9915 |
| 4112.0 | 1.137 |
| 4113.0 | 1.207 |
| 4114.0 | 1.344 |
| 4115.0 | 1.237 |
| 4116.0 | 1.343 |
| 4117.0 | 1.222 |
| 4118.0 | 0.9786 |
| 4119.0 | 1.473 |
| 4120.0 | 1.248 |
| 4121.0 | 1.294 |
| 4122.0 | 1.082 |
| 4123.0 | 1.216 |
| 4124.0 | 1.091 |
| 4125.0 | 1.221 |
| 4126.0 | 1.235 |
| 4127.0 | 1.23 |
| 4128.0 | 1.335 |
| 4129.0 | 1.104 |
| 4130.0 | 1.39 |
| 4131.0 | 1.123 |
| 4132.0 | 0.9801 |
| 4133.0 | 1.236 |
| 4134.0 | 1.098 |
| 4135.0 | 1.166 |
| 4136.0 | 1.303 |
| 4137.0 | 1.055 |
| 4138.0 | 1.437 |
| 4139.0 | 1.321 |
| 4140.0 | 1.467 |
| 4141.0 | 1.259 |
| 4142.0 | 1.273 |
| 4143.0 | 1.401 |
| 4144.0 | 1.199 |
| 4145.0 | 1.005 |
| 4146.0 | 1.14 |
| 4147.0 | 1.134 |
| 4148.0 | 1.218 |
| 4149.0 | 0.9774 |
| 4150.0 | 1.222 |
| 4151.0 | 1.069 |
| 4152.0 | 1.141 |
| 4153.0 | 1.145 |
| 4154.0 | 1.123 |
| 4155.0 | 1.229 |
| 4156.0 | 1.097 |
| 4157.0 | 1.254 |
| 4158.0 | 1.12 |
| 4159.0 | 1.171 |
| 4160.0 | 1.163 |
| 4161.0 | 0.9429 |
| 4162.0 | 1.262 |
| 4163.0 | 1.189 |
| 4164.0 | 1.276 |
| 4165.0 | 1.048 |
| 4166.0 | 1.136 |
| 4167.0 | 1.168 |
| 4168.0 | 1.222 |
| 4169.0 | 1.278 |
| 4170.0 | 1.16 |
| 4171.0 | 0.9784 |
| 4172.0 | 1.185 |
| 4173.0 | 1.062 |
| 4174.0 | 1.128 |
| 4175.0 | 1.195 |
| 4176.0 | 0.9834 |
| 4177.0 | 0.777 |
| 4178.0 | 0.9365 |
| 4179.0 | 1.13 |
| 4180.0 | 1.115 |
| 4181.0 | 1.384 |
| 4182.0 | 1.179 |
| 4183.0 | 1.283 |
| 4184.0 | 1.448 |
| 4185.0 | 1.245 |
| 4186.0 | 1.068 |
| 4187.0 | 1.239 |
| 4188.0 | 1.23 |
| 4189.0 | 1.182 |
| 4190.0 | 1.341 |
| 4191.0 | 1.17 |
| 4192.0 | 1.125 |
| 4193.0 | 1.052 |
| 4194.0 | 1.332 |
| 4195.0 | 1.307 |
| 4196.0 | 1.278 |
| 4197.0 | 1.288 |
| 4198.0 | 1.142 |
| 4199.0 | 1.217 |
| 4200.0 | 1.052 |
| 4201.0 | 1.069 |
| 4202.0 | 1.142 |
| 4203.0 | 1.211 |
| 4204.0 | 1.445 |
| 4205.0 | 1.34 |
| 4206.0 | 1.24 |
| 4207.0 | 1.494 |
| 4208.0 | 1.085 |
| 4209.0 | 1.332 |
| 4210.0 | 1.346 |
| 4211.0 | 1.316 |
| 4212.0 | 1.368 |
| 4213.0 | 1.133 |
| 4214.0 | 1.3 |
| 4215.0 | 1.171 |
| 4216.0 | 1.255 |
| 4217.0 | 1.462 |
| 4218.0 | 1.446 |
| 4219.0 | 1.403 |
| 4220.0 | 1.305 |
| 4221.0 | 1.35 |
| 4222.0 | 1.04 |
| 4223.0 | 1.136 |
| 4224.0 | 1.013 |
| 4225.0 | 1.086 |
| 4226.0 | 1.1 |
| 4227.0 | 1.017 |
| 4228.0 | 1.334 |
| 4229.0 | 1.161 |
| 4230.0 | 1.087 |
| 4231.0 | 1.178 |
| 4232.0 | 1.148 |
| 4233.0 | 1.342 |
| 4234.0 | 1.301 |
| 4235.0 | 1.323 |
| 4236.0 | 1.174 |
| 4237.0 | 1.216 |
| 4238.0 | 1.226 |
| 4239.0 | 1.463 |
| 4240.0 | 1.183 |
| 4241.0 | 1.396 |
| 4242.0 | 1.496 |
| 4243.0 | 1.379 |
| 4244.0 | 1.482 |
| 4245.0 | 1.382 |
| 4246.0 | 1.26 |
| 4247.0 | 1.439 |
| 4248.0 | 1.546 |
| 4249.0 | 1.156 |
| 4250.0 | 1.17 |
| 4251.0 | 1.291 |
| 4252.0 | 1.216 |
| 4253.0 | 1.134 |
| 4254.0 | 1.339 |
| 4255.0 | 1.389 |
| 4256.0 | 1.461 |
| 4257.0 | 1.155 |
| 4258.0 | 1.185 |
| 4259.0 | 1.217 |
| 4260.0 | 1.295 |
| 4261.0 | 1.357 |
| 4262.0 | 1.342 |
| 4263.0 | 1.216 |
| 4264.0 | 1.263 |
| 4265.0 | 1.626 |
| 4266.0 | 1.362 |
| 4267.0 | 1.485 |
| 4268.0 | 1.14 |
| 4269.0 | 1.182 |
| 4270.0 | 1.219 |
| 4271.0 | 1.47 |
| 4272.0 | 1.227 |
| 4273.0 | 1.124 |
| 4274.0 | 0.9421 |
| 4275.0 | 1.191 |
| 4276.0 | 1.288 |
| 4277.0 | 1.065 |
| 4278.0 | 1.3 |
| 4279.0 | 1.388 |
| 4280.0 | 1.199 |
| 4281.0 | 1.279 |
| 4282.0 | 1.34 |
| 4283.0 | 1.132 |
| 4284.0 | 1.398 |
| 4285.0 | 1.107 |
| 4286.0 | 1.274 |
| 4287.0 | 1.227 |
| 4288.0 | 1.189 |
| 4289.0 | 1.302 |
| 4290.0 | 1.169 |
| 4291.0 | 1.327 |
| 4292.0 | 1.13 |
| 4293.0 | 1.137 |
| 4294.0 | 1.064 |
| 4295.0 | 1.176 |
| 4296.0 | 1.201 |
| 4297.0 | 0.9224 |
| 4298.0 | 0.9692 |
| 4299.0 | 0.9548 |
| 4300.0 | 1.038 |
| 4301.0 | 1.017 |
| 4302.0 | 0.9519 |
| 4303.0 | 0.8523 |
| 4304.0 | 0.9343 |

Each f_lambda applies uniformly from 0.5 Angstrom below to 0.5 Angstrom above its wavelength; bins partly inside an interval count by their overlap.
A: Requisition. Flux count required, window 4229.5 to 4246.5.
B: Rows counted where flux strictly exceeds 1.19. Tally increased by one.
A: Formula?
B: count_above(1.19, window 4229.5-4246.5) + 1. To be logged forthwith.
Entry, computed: 13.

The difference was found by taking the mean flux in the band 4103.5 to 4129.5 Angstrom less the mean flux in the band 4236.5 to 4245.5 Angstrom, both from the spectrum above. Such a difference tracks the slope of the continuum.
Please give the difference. -0.18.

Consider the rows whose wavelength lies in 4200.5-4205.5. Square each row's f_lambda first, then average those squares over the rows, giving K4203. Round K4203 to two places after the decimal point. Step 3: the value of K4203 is 1.56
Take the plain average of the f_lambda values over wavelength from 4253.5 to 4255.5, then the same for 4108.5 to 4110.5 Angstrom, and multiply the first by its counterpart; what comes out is 1.52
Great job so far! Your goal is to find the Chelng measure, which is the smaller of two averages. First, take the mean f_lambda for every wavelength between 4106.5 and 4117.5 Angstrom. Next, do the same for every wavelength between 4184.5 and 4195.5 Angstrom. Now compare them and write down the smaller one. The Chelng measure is 1.16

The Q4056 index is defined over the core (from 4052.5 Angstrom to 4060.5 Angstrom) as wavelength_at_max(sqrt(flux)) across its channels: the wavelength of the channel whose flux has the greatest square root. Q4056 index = 4056.0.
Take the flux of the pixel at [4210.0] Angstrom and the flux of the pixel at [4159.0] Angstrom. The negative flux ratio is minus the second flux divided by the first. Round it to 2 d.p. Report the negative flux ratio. -0.87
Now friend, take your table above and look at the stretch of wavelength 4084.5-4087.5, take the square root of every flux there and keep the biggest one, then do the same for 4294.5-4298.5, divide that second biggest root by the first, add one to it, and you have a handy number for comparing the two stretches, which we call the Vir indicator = 1.94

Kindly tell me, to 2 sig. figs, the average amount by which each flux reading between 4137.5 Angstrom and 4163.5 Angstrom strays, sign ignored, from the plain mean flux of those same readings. 0.096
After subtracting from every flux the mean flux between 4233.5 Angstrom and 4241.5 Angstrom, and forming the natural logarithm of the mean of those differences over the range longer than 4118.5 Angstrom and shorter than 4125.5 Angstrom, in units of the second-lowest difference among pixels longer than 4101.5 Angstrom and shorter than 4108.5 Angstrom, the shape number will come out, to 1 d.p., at -1.6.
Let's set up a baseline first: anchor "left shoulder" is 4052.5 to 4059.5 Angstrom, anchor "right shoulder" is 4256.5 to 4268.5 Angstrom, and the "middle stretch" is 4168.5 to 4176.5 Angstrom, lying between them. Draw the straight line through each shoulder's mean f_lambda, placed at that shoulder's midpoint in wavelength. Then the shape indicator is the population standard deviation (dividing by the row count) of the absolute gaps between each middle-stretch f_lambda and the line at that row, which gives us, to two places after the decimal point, 0.10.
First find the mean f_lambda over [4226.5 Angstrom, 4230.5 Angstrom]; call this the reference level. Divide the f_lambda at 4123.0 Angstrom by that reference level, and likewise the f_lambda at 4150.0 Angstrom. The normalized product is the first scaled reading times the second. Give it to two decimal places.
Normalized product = 1.12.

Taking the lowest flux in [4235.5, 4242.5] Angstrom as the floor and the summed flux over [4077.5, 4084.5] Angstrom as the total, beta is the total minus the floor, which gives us 7.3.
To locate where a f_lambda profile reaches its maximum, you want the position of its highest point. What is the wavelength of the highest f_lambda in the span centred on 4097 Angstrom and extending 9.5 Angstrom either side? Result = 4089.0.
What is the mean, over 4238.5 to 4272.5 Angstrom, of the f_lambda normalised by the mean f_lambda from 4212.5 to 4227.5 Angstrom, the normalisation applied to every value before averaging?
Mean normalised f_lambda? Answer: 1.09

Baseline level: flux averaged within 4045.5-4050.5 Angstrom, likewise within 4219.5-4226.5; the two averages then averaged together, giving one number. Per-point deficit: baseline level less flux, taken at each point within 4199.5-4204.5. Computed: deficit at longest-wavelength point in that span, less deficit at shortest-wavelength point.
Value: -0.39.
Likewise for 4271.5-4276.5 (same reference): -0.06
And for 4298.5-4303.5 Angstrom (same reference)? 0.10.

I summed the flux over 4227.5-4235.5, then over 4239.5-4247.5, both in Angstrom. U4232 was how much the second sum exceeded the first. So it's 1.1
